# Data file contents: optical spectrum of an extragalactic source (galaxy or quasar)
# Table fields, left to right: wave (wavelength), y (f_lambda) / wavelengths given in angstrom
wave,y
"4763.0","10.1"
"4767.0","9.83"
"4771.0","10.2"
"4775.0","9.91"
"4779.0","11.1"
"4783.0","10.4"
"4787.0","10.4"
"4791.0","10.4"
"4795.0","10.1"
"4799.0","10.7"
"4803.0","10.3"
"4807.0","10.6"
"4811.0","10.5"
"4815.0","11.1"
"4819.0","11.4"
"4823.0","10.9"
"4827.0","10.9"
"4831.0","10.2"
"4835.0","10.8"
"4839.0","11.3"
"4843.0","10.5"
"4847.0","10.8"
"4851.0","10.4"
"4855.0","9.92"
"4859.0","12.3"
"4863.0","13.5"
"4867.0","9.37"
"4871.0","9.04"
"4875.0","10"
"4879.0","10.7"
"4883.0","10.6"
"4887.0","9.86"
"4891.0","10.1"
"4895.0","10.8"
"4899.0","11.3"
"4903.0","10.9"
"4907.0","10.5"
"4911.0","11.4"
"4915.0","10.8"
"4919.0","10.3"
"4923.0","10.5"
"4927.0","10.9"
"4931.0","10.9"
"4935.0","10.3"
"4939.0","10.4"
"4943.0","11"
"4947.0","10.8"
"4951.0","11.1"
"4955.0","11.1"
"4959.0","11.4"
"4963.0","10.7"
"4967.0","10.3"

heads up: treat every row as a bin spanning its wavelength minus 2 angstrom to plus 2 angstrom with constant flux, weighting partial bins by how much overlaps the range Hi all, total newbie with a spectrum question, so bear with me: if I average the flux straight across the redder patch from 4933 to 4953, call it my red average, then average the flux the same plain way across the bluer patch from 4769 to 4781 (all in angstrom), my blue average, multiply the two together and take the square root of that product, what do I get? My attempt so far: 10.6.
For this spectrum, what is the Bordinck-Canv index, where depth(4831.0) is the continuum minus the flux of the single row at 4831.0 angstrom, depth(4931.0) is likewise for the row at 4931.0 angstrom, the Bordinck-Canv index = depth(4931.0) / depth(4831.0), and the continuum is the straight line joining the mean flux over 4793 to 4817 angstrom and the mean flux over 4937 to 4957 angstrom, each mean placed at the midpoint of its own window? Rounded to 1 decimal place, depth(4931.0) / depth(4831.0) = -0.1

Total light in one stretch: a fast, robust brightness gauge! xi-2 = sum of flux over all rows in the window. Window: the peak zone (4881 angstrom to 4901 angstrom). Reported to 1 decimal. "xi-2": 52.7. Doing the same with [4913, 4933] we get 53.4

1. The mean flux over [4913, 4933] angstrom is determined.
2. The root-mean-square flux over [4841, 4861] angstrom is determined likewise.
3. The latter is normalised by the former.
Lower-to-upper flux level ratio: 1.01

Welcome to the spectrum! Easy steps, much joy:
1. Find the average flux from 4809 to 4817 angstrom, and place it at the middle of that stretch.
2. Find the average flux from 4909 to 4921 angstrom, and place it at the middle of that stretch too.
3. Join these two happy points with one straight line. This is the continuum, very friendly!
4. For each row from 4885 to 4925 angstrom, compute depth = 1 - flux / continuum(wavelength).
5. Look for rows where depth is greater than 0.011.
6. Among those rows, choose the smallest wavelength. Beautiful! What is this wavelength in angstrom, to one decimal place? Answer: 4887.0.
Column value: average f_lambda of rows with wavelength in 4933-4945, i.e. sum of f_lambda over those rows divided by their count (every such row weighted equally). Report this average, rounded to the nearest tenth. 10.6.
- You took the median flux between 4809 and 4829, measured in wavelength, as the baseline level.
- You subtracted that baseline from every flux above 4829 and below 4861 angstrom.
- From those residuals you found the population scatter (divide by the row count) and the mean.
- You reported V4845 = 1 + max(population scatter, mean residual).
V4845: 1.70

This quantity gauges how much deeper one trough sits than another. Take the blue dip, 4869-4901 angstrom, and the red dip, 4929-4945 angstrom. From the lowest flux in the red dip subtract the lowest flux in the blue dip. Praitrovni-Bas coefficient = 1.26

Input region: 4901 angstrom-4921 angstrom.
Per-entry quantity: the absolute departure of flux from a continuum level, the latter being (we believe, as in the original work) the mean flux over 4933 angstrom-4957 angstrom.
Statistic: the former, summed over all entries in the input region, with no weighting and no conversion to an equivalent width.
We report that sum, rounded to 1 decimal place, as 1.5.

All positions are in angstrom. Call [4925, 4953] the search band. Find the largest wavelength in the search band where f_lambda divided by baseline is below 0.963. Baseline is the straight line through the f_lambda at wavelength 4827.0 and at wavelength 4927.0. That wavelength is 4939.0 angstrom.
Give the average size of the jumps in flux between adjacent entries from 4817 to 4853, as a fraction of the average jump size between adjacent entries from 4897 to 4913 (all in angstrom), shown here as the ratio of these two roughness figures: 0.8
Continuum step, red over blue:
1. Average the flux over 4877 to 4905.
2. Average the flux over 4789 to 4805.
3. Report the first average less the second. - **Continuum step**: 0.2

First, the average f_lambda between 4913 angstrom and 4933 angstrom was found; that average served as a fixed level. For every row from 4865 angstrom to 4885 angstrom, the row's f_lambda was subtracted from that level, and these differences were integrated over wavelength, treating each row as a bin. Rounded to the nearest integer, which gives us 15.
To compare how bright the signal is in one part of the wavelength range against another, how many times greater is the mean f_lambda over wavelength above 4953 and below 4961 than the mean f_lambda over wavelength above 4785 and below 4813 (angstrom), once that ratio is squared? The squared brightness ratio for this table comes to 1.16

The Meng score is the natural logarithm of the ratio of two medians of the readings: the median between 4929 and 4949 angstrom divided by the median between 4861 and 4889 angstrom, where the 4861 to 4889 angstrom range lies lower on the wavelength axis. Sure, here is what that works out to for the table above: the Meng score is 0.077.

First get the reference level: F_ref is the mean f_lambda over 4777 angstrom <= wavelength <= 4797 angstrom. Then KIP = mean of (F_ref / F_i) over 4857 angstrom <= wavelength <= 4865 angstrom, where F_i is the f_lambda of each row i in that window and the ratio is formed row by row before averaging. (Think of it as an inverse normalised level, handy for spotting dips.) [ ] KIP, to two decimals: 0.81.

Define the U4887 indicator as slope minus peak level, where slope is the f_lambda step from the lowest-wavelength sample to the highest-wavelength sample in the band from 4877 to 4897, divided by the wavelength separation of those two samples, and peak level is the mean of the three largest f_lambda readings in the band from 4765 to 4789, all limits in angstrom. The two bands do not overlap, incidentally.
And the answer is -10.6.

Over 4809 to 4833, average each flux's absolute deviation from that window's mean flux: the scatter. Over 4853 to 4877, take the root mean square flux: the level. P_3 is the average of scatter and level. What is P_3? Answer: 5.57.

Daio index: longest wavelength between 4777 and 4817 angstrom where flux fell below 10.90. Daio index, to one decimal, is 4811.0 angstrom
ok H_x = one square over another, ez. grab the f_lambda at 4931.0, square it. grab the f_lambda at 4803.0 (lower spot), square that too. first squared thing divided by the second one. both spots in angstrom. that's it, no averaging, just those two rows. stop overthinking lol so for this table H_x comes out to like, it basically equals 1.12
